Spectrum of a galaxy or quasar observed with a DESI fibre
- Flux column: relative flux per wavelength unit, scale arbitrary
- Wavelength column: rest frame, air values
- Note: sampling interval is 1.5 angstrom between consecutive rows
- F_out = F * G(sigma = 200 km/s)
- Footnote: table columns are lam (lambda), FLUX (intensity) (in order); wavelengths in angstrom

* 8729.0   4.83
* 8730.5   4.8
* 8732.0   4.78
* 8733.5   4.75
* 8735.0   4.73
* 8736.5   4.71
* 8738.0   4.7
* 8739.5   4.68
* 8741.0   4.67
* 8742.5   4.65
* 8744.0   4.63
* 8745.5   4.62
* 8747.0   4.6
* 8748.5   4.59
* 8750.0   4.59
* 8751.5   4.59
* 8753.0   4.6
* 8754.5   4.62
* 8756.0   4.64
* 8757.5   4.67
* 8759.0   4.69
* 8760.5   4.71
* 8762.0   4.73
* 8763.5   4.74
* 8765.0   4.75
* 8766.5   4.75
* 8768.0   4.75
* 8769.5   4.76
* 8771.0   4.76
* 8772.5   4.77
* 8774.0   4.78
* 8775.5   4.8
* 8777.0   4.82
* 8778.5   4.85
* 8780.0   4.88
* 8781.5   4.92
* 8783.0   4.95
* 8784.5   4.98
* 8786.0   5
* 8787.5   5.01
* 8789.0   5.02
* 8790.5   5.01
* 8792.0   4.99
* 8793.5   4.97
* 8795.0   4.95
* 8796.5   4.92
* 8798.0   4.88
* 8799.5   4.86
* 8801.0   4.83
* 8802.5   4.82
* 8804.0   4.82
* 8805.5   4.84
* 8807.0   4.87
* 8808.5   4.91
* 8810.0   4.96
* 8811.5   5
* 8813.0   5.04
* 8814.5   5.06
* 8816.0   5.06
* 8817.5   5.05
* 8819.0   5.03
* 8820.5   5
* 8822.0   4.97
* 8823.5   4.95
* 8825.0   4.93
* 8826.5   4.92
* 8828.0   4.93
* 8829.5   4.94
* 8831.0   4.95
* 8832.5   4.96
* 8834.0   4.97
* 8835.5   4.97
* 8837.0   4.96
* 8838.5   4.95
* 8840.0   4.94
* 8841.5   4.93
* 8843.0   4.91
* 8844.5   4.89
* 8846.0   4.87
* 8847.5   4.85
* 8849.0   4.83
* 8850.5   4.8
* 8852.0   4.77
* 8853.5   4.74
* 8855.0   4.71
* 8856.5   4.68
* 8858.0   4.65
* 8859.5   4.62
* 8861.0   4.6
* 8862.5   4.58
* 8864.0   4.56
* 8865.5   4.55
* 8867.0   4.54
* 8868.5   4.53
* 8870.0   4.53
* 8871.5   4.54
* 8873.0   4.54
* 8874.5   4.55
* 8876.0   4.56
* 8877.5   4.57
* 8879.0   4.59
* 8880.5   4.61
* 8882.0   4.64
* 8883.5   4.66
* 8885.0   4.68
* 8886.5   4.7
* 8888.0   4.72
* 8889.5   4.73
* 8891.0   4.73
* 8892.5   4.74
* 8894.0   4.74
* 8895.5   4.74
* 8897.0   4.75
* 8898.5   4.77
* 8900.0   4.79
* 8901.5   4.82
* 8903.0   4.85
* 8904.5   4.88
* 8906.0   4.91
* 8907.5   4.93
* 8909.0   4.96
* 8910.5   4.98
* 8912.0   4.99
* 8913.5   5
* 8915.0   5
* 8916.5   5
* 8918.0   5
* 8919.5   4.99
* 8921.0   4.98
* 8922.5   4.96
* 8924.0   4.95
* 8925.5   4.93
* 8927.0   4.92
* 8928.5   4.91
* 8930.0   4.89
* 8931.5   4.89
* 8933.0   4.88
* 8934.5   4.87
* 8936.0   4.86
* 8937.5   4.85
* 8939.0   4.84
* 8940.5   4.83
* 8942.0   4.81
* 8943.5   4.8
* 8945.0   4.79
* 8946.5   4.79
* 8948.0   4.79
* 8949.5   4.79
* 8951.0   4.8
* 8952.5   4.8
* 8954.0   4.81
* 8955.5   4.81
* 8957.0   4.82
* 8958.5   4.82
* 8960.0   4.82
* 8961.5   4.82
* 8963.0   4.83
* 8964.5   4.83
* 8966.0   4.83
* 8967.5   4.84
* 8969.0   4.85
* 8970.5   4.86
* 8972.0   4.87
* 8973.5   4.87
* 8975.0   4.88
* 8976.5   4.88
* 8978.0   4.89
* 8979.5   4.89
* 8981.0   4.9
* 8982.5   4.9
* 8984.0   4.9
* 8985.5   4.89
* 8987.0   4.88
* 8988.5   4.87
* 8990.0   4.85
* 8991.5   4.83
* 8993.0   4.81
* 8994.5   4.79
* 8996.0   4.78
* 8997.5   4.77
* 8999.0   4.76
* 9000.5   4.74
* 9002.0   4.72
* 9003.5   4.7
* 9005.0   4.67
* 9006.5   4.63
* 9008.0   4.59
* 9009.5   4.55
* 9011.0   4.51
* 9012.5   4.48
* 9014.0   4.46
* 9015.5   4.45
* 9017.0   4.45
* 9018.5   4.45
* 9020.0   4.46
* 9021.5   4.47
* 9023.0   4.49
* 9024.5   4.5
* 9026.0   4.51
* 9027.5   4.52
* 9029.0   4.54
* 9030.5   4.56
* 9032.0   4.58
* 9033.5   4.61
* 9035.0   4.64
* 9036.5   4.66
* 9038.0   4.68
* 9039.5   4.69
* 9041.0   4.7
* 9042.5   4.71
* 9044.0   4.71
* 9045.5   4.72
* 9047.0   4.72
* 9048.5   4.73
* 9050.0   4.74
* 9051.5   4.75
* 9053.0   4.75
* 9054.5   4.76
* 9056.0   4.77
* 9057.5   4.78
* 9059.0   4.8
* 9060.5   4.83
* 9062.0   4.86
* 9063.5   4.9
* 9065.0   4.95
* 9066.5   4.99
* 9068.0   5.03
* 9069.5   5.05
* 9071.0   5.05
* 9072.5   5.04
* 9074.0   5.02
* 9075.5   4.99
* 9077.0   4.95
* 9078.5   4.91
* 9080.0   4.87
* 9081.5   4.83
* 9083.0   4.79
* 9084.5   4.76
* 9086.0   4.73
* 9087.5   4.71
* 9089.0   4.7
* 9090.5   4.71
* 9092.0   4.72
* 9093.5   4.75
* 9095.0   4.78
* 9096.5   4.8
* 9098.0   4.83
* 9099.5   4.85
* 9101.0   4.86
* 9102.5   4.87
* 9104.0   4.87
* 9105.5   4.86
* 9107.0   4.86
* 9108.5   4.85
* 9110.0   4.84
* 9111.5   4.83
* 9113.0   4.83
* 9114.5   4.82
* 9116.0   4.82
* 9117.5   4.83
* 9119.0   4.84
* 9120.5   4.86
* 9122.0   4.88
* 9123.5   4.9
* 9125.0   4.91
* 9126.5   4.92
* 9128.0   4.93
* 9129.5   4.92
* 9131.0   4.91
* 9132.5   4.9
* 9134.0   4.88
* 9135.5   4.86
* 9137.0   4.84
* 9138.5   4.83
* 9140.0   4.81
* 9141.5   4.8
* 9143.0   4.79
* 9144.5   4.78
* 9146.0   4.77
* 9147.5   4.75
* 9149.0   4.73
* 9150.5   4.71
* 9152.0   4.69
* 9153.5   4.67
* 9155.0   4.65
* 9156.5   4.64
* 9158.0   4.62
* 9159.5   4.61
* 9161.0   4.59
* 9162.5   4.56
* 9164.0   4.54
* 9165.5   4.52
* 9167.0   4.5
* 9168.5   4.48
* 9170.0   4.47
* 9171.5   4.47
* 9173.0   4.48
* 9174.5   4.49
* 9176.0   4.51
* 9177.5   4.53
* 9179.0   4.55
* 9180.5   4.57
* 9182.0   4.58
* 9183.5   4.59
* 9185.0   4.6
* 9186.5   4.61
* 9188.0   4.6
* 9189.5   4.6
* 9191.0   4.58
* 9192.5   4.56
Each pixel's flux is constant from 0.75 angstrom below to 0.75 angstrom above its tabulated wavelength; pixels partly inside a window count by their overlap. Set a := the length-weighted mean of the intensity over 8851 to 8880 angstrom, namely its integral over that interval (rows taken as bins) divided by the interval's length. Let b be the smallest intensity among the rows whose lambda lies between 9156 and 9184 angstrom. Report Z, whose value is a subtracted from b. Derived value -0.13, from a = 4.60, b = 4.47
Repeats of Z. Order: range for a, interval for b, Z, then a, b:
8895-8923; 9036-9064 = -0.25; 4.91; 4.66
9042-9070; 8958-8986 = 0.00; 4.82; 4.82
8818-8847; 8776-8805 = -0.13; 4.95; 4.82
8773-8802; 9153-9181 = -0.44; 4.91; 4.47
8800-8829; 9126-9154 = -0.28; 4.95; 4.67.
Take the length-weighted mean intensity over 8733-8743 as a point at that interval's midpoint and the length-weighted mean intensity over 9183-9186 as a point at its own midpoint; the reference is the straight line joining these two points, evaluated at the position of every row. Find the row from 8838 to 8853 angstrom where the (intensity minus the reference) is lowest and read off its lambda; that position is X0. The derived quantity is 8852.0 angstrom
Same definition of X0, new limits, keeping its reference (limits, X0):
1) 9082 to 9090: 9089.0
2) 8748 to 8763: 8748.5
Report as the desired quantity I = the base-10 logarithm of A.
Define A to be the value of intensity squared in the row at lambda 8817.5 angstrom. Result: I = 1.41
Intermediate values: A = 25.5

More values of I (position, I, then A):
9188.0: 1.33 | 21.2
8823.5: 1.39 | 24.5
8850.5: 1.36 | 23.0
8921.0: 1.39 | 24.8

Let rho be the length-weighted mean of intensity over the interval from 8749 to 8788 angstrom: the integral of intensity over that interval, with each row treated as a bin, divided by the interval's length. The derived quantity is 4.77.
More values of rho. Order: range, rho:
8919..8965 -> 4.85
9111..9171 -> 4.75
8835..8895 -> 4.71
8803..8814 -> 4.92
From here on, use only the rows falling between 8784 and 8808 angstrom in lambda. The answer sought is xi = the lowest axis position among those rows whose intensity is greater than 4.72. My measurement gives 8784.5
